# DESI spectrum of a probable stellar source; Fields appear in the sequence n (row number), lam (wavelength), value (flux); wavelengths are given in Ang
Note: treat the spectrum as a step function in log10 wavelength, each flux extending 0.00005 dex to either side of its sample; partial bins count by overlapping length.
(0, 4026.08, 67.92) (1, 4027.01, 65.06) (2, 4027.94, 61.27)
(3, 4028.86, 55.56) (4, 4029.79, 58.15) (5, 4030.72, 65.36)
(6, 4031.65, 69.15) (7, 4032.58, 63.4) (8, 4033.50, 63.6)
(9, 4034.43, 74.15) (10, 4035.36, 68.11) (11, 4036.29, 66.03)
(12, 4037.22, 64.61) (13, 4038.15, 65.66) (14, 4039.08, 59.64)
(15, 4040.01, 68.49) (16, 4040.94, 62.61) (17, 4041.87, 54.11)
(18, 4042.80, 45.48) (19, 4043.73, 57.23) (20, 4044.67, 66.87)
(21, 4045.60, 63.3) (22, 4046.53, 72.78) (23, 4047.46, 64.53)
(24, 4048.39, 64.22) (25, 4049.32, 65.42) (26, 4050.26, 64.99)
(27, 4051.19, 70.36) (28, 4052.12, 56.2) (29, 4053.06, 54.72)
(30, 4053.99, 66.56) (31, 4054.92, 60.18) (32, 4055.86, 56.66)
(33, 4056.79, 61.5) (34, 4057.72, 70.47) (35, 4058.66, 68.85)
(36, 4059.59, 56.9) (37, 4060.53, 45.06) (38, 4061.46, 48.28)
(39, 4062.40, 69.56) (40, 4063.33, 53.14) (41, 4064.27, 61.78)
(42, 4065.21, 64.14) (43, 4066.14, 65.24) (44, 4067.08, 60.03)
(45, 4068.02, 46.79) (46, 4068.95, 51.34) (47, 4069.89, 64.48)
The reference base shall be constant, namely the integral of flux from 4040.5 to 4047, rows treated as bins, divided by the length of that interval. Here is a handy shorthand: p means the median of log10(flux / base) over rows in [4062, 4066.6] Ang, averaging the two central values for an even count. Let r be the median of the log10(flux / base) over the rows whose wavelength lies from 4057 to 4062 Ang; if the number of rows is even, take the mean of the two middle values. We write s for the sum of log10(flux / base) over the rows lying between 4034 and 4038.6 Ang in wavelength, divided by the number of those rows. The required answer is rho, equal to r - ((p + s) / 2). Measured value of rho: -0.064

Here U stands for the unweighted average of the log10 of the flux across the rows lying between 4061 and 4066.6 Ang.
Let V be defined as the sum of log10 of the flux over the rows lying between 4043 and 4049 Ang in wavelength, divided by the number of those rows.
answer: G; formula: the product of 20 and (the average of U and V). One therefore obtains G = 35.88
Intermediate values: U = 1.78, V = 1.81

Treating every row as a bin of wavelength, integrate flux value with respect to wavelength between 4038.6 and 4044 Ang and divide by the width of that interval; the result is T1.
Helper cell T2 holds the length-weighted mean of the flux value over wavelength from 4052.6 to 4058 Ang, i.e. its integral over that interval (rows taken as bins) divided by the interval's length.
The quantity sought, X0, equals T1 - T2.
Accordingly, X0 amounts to -3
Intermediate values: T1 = 58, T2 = 61.5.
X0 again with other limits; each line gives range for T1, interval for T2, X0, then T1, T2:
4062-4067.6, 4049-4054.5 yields -1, 62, 62.9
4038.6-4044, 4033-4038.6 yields -9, 58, 67.1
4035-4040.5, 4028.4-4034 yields 3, 65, 62.7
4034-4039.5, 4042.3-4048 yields 5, 66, 61.7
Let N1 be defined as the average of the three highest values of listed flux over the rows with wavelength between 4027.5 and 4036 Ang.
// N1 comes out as 70.5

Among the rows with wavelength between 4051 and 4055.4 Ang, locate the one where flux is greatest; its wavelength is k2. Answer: 4051.19 Ang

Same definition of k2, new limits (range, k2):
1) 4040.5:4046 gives 4044.67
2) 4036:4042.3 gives 4040.01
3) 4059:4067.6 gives 4062.40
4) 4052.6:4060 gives 4057.72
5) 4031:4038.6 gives 4034.43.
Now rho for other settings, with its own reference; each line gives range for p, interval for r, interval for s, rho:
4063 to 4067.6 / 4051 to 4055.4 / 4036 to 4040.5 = -0.022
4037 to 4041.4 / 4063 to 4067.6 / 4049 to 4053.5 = -0.011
